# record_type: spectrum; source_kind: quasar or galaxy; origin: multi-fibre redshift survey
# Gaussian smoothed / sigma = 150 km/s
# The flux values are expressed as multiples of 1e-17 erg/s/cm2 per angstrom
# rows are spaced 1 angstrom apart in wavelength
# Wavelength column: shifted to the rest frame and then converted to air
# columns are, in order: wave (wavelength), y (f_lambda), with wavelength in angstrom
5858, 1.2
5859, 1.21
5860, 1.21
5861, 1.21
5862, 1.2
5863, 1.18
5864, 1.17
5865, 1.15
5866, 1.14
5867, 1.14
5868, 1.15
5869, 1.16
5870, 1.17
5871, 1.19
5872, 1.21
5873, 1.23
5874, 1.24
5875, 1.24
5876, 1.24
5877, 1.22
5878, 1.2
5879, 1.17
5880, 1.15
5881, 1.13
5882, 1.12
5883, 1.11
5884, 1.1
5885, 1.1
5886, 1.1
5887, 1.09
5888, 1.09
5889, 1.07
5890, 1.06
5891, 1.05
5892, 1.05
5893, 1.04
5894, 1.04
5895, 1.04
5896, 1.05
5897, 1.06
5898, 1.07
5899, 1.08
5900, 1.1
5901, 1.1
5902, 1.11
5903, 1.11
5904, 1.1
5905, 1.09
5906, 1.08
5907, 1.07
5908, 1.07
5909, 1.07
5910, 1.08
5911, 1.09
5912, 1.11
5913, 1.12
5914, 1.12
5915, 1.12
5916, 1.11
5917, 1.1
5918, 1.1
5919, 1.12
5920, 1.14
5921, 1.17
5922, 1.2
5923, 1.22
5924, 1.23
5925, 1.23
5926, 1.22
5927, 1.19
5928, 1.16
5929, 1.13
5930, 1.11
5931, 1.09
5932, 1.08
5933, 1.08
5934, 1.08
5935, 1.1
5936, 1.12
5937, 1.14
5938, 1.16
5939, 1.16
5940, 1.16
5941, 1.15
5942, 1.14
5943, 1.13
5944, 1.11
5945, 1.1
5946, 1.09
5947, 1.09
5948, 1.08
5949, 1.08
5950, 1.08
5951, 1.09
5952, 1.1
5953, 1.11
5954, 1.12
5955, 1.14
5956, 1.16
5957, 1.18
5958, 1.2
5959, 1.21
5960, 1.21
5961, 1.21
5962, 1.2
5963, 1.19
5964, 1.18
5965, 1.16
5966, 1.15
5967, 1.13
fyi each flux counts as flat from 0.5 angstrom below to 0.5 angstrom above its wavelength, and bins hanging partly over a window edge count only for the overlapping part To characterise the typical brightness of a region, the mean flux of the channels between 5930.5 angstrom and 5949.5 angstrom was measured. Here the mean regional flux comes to 1.113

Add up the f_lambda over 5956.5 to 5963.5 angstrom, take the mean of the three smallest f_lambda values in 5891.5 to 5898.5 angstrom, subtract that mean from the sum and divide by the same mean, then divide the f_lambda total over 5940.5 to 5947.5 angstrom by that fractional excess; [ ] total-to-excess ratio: 1.10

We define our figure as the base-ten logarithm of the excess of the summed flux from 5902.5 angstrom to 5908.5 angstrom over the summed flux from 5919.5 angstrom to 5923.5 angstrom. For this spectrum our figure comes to 0.25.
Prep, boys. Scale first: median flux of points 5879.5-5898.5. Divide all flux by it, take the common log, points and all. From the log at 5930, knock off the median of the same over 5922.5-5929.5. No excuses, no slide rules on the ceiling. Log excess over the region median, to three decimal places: -0.041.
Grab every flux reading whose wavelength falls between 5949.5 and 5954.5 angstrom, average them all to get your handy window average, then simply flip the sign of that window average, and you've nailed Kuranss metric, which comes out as -1.10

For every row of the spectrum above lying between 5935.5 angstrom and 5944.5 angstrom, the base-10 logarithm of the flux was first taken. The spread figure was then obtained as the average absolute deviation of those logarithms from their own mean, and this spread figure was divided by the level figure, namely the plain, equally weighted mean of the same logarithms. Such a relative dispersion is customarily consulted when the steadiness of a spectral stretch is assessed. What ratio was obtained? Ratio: 0.10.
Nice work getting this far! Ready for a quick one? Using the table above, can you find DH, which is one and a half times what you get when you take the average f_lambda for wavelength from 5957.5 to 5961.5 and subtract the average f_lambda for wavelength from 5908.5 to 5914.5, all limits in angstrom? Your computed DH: 0.16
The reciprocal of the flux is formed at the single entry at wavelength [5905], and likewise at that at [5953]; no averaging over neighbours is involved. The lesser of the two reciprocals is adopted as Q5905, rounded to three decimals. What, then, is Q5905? 0.901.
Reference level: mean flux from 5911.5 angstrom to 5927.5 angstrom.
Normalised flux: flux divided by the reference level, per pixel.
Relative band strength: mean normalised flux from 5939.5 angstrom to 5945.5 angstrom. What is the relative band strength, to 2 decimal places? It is 0.98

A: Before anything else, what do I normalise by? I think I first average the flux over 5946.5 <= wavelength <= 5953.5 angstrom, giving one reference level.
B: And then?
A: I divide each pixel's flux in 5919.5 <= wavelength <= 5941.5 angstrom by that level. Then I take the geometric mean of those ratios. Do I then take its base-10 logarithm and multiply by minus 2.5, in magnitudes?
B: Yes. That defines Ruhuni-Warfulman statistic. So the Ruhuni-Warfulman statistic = -0.058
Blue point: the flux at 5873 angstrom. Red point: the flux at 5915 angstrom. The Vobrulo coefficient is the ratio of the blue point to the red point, 1.10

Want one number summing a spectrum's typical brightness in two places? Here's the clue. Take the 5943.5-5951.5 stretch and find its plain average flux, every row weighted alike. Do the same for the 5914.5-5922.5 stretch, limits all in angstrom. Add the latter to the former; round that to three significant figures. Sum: 2.22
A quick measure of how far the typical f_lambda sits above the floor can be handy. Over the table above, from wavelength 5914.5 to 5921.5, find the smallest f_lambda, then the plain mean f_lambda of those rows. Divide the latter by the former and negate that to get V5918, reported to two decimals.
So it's -1.02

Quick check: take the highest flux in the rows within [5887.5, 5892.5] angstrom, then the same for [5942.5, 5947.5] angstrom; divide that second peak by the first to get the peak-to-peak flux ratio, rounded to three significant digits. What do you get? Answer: 1.04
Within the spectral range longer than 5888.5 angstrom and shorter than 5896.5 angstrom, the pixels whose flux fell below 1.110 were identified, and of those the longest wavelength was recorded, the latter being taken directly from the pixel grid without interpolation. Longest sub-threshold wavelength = 5896 angstrom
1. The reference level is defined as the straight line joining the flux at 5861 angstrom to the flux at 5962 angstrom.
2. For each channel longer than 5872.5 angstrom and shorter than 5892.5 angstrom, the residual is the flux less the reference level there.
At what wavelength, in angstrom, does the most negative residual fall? 5891 angstrom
